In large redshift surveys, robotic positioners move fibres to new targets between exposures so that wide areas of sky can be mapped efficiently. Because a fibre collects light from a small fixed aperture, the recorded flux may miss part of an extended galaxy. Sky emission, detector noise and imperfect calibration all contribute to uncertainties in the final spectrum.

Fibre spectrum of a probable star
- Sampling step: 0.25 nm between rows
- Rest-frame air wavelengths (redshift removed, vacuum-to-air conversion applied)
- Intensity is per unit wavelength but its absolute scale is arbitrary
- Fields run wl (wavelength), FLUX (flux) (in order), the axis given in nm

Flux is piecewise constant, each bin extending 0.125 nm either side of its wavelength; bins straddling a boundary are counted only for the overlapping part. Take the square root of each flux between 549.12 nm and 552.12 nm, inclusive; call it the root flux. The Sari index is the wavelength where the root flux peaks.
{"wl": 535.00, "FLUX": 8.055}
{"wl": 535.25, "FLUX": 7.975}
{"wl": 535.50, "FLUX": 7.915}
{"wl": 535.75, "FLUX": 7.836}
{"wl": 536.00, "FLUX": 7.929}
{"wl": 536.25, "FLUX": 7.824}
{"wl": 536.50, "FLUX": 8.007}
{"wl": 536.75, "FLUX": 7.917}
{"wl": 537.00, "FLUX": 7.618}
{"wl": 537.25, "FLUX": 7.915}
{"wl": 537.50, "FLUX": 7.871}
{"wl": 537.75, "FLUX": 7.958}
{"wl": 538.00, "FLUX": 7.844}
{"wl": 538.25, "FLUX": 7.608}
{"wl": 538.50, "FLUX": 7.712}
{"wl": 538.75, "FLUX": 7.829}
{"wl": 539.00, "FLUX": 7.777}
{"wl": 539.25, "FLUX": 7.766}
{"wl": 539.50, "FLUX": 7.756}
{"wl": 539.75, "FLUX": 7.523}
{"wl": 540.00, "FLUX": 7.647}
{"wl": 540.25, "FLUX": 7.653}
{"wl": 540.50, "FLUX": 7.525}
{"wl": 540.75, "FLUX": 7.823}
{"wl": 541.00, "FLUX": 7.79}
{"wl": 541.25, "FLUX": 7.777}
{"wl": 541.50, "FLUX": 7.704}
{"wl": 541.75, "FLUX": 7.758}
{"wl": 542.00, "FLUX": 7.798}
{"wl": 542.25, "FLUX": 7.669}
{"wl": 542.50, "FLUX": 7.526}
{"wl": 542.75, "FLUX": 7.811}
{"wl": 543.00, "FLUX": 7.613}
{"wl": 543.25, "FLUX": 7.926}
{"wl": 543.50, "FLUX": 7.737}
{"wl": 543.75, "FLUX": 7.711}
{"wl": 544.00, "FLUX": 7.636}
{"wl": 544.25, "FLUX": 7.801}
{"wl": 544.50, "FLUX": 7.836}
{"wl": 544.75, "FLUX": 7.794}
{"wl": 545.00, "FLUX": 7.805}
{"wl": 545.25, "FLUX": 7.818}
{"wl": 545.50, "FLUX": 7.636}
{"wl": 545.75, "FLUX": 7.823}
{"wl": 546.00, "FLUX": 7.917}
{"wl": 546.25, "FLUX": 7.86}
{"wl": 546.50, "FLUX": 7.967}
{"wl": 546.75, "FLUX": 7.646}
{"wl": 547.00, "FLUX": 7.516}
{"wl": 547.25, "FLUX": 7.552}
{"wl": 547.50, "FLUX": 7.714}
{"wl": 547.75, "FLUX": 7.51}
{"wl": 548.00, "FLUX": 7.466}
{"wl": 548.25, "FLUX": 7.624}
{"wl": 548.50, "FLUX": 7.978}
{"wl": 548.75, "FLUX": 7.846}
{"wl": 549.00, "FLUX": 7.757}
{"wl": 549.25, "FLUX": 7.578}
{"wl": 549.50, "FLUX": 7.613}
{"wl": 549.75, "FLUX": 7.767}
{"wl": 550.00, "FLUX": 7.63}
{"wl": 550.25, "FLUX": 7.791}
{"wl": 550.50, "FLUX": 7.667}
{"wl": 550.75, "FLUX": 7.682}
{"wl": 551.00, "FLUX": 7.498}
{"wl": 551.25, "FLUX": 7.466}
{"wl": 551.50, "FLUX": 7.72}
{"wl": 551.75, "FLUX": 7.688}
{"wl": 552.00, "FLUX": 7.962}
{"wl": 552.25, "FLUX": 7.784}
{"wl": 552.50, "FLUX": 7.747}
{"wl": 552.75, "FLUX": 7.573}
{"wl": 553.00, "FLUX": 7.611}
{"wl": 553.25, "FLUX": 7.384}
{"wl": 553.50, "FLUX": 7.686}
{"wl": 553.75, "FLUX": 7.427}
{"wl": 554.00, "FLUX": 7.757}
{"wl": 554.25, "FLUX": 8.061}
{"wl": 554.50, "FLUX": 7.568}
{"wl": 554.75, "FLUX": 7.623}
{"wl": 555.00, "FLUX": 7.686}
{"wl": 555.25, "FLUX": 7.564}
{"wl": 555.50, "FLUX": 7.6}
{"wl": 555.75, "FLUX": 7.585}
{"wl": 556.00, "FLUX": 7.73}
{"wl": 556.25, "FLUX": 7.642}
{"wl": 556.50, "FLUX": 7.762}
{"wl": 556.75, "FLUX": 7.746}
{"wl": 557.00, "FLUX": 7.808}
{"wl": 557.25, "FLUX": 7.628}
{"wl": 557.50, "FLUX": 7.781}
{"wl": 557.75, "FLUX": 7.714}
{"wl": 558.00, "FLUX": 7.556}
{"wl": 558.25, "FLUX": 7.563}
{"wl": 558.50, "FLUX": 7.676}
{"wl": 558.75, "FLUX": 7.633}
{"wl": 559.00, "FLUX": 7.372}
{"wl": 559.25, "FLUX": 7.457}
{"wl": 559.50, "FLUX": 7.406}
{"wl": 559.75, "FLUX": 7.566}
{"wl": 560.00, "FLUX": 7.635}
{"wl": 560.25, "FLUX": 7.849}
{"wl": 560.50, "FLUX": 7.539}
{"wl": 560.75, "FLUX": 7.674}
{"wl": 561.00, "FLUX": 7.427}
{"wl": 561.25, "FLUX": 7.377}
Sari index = 552.00 nm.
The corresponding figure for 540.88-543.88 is 543.25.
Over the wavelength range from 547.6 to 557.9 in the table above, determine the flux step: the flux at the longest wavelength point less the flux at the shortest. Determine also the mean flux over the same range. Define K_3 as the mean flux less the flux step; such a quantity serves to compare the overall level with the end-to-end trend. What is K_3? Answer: 7.5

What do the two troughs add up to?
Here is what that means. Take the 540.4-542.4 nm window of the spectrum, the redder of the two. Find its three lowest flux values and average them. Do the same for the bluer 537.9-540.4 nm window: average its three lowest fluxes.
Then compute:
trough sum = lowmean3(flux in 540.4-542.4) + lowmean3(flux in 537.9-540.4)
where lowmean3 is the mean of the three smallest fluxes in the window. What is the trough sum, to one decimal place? 15.2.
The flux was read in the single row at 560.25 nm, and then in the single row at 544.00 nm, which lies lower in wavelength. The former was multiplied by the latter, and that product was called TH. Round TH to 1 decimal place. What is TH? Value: 59.9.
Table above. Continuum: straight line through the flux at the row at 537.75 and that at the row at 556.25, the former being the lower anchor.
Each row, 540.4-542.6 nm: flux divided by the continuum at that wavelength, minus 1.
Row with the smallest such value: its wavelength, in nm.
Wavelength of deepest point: 540.50 nm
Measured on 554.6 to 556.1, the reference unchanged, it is 555.25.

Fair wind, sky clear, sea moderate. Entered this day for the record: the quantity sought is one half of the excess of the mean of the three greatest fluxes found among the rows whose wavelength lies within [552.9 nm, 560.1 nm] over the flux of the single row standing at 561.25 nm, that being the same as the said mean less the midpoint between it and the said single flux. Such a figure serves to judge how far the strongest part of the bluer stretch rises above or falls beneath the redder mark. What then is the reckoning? 0.25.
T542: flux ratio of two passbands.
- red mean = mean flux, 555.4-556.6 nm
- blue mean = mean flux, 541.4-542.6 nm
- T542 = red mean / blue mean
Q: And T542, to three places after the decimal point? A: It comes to 0.996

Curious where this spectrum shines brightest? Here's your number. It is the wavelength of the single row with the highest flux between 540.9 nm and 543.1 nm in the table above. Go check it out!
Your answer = 542.75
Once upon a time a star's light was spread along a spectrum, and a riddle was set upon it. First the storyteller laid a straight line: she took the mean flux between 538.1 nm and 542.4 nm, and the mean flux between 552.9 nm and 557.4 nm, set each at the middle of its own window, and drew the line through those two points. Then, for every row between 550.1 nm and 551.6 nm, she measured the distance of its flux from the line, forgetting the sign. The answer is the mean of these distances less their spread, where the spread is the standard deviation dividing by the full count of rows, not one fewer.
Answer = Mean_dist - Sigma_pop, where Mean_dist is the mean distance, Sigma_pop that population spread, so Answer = 0.015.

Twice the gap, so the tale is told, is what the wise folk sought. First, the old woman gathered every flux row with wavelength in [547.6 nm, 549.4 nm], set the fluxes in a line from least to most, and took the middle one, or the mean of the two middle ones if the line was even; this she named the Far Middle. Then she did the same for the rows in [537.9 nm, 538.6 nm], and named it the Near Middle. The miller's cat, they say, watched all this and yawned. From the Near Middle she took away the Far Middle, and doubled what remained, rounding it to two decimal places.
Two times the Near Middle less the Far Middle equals 0.18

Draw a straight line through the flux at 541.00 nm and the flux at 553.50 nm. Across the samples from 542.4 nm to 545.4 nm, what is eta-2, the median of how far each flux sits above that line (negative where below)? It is 0.035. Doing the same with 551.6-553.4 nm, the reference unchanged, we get -0.013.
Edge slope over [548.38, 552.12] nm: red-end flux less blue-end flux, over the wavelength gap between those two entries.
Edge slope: 0.00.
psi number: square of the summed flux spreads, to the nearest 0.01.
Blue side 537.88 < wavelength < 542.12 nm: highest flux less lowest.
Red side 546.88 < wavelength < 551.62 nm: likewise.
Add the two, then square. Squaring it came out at 0.69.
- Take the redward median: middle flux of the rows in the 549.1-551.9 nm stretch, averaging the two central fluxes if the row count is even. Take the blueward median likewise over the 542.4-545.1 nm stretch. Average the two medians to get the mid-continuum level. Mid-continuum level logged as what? 7.73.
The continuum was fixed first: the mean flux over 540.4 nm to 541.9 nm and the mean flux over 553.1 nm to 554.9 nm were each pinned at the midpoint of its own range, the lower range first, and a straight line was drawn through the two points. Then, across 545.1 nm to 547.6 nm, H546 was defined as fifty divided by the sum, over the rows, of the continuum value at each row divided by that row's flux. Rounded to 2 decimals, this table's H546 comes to 5.03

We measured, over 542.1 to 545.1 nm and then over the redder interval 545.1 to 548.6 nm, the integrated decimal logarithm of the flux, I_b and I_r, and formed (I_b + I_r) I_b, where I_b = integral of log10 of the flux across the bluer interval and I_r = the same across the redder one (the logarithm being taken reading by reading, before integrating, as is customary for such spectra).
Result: 15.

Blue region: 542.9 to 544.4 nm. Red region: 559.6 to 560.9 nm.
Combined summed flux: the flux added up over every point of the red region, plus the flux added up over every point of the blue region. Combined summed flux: 85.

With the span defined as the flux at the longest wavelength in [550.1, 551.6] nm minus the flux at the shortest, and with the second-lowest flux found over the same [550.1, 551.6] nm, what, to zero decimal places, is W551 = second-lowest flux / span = -106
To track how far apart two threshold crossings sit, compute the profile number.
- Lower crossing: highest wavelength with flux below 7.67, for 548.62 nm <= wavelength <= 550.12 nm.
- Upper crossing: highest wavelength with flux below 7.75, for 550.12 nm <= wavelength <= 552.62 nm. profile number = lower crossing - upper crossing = -2.50 nm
